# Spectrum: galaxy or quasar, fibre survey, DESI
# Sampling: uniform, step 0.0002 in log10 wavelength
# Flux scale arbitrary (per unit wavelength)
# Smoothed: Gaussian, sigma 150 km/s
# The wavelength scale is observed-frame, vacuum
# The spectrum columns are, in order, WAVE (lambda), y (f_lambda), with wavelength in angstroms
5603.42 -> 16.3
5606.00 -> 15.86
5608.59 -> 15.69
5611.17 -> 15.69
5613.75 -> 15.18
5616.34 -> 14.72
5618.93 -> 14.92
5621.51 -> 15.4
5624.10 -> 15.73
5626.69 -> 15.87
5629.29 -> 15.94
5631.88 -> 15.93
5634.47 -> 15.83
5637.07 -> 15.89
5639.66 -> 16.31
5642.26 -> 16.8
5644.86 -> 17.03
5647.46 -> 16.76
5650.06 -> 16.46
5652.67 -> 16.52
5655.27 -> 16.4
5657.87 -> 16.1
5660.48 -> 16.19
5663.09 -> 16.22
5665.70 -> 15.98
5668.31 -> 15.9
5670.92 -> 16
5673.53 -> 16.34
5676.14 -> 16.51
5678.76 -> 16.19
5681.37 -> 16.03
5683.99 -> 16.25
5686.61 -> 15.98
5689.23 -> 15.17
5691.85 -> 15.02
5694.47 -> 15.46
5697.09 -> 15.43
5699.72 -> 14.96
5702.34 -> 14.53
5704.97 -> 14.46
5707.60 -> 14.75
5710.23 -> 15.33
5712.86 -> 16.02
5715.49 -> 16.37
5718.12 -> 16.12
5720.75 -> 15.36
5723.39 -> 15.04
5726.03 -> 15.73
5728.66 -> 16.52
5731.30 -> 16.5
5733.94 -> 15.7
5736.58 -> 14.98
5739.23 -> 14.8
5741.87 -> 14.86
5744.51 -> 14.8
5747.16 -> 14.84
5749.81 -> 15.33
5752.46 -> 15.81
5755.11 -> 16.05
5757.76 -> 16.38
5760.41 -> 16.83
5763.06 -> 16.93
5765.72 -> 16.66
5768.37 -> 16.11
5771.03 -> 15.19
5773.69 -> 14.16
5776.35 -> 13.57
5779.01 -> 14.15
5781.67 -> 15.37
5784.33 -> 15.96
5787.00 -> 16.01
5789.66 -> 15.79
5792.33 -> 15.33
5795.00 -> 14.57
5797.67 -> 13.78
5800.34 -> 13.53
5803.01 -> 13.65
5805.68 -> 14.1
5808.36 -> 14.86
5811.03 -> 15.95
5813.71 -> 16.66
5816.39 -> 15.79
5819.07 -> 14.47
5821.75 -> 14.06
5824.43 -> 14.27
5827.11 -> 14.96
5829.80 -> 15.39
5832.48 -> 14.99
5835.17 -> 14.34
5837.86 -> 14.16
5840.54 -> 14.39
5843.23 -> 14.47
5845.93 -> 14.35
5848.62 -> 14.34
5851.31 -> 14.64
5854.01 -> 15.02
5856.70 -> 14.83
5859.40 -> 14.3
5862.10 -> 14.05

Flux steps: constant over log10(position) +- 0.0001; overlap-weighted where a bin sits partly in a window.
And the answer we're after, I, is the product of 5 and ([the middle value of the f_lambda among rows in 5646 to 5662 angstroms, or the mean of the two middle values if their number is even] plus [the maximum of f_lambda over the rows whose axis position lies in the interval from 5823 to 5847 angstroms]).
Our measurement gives 159.1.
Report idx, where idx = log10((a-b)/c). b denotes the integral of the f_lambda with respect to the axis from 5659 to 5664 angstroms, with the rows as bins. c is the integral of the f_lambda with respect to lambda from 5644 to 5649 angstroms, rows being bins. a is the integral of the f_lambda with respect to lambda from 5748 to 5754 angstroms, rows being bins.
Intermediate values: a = 93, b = 81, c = 84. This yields -0.8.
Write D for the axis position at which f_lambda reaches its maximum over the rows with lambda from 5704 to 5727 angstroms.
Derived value 5715.49 angstroms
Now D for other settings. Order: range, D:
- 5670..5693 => 5676.14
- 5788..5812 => 5811.03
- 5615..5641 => 5639.66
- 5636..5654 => 5644.86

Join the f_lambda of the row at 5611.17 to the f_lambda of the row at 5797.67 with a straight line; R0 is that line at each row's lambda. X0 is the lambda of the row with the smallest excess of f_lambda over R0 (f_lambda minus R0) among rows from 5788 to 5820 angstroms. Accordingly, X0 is 5800.34 angstroms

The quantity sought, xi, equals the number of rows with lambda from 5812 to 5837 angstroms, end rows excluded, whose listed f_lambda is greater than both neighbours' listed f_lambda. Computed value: 1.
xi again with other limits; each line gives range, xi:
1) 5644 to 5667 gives 2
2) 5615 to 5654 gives 2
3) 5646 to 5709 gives 5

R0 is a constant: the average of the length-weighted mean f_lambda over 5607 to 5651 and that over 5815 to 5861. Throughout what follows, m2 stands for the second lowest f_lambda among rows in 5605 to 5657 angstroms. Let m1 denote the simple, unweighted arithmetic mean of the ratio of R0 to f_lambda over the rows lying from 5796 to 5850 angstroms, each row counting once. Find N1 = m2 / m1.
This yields 14.3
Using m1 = 1.05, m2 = 14.92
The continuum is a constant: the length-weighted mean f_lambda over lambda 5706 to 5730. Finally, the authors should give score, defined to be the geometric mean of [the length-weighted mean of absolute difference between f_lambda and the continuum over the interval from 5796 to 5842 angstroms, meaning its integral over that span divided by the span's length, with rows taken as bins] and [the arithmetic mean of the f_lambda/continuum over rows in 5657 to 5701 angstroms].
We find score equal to 1.09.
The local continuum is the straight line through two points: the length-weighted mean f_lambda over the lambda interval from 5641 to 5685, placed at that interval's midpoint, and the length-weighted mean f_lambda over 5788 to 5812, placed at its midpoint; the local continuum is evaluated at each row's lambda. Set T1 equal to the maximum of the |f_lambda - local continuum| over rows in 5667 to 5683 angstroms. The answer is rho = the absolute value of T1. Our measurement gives 0.4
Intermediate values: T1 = 0.37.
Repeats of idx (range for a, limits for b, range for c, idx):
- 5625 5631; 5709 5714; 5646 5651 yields -0.7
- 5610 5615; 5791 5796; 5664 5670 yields -1.6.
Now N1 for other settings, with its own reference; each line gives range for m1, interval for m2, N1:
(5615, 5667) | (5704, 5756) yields 15.5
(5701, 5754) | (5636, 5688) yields 16.0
